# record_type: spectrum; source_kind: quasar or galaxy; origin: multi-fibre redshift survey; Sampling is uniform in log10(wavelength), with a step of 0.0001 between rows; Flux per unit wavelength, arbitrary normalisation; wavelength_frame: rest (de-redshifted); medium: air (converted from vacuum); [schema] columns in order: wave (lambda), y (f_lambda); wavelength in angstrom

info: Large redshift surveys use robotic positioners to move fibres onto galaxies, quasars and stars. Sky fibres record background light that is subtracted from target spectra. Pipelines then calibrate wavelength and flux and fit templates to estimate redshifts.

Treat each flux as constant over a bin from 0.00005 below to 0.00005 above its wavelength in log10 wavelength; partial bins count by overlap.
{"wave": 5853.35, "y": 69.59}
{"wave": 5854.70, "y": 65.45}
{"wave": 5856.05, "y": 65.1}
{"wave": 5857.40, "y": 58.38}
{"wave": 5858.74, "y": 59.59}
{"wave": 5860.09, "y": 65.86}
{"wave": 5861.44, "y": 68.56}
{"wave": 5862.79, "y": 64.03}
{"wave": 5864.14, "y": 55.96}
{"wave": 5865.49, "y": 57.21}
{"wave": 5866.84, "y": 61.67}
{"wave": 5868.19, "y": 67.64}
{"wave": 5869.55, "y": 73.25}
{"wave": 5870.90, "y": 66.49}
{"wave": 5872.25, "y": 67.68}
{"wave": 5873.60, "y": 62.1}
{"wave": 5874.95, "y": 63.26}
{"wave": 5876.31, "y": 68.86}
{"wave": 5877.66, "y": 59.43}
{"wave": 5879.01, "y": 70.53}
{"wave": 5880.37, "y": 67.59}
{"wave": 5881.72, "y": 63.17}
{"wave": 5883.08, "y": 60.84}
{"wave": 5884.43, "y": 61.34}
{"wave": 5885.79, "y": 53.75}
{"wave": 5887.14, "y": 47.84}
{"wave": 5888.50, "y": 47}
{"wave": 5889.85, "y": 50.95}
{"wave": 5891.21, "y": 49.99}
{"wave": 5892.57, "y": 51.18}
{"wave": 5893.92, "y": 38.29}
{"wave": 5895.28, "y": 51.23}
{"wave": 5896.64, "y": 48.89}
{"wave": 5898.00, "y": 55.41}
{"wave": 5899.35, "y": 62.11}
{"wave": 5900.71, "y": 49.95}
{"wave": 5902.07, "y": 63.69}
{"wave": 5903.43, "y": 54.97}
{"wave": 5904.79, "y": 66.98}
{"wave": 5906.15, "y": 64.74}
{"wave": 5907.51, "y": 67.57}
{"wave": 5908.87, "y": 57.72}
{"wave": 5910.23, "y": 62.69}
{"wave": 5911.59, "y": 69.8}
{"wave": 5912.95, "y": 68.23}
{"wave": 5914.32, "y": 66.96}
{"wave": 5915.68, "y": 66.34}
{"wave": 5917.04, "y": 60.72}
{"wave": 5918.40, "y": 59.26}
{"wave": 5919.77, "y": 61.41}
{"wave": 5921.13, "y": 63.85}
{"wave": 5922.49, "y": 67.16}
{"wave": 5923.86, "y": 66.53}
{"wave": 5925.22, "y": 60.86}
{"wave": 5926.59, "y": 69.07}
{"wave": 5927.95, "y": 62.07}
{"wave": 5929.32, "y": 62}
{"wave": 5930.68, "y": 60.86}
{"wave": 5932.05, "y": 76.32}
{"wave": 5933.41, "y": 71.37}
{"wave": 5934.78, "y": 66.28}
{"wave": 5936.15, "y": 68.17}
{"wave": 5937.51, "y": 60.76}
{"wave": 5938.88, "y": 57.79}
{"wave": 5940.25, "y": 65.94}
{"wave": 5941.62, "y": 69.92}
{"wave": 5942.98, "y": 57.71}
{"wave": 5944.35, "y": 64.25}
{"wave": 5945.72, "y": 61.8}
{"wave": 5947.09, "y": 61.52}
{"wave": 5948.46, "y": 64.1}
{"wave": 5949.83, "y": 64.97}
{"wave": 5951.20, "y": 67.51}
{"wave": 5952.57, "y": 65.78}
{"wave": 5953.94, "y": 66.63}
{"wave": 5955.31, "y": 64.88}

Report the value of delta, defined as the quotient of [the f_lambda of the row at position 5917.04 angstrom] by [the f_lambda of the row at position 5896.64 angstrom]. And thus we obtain 1.24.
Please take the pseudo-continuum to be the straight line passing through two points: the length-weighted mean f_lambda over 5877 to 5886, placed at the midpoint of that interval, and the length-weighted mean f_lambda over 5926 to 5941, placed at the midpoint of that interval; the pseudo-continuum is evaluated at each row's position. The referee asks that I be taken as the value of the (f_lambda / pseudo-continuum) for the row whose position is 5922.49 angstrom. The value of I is 1.03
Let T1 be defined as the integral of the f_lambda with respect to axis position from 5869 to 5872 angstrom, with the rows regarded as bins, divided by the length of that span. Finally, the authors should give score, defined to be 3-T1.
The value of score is -67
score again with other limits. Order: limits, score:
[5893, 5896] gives -42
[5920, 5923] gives -62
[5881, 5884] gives -59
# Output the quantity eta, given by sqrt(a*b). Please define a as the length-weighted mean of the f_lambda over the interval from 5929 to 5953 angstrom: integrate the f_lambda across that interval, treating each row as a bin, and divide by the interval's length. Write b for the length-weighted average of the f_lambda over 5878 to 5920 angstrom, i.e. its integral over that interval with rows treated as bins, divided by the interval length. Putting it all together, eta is 61.7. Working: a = 65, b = 59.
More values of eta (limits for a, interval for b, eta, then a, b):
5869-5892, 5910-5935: 63.0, 61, 65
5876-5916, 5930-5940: 62.3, 59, 66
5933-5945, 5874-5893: 61.4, 65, 58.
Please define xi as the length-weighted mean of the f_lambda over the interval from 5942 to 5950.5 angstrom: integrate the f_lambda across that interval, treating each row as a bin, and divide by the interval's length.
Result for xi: 63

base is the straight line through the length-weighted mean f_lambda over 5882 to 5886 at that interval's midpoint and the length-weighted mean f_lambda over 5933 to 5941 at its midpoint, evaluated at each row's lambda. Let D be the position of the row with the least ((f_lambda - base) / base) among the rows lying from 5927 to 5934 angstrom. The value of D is 5930.68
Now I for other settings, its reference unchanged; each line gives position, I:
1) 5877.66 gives 0.95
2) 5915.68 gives 1.03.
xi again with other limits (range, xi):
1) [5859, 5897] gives 60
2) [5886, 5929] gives 59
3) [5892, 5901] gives 51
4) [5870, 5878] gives 65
